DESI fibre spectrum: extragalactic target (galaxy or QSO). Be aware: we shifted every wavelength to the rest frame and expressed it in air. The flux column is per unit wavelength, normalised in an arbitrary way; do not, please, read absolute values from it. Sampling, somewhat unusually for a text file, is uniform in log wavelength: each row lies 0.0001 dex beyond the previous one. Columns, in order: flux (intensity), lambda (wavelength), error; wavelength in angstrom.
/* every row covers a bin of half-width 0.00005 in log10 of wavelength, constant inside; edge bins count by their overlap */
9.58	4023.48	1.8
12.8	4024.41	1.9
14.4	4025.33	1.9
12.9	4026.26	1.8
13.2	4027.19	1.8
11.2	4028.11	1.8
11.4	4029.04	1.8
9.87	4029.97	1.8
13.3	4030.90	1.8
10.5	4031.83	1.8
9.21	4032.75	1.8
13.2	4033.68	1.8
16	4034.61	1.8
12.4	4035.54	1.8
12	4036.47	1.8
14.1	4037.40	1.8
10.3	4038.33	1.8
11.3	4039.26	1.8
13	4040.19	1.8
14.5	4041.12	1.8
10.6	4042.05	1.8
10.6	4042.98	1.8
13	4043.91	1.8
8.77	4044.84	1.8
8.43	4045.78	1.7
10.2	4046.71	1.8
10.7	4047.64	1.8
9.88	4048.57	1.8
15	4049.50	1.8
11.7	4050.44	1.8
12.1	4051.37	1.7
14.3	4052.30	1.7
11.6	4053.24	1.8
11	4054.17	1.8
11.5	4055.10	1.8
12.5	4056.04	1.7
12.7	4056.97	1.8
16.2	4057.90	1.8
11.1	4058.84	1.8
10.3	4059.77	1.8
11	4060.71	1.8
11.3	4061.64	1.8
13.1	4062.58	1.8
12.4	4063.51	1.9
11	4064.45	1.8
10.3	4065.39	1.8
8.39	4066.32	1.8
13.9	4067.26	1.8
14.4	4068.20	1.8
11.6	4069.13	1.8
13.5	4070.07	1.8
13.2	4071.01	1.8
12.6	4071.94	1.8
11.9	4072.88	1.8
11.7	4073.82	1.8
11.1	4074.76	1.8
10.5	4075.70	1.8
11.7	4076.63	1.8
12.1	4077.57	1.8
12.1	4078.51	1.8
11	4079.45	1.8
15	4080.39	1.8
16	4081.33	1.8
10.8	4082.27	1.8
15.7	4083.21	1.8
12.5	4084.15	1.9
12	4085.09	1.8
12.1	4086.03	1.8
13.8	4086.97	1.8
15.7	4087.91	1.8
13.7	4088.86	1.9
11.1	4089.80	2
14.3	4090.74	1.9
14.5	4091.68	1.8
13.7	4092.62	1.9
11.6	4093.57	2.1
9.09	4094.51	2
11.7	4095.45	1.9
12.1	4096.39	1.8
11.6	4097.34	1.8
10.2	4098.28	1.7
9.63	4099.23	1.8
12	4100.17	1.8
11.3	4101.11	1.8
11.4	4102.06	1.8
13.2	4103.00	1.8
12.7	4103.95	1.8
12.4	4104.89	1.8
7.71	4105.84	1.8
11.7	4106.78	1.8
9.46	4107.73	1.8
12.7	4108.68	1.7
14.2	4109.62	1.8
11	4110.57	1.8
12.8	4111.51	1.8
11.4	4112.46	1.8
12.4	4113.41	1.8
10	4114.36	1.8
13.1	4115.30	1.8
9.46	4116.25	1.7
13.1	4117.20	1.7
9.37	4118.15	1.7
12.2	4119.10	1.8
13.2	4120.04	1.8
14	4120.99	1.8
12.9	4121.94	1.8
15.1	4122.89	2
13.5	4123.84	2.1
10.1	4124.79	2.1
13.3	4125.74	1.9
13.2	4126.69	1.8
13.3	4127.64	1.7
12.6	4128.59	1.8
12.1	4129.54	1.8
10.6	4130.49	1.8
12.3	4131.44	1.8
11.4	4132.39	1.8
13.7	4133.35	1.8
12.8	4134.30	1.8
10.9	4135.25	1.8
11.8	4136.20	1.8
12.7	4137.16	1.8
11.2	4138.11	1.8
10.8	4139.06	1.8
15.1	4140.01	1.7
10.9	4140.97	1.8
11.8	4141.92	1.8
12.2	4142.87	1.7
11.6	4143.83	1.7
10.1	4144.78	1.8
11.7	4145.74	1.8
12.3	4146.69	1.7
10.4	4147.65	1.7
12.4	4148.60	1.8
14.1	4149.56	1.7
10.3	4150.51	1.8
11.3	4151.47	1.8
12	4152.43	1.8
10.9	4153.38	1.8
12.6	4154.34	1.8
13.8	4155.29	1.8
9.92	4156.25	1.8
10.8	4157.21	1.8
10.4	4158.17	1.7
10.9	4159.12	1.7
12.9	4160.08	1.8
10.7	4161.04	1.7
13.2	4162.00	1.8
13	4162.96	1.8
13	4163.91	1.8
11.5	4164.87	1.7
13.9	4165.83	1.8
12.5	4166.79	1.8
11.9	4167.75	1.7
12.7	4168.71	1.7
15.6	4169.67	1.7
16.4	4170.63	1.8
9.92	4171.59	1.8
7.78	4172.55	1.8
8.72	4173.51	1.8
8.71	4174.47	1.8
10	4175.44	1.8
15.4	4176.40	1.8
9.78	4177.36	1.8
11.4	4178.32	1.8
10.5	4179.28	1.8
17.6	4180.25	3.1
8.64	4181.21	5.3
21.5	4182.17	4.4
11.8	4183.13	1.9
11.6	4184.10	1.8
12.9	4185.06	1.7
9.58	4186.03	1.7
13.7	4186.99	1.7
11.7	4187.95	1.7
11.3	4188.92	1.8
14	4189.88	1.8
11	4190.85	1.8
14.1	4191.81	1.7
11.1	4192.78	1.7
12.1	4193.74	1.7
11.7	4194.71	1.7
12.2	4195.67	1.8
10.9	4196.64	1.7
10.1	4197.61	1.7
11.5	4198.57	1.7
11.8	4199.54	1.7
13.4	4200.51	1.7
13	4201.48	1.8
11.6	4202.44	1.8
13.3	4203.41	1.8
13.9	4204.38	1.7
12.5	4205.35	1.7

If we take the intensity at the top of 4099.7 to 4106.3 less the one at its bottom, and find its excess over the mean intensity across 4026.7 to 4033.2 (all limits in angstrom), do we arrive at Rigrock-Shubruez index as -15.5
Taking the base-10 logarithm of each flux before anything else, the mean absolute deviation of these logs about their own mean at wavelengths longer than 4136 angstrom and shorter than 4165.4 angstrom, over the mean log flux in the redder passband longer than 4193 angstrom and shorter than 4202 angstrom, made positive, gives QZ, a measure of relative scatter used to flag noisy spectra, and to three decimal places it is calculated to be 0.034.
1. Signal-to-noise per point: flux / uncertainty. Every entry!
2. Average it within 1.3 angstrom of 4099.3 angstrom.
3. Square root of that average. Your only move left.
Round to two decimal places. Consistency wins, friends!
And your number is 2.45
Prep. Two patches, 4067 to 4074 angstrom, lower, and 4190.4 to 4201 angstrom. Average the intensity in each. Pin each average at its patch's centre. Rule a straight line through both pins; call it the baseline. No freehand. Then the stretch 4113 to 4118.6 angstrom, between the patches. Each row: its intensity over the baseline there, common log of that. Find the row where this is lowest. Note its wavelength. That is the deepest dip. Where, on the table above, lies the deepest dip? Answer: 4118.15 angstrom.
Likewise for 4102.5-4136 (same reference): 4105.84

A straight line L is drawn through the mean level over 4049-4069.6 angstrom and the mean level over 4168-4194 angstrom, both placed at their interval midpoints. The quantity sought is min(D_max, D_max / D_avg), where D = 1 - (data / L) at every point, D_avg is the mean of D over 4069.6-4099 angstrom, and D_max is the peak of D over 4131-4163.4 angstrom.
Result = -6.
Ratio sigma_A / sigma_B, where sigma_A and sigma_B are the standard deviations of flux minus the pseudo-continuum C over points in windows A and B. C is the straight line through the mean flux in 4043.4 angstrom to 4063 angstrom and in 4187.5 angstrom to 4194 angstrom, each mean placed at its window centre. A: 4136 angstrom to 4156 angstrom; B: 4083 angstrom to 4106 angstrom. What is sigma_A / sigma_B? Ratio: 0.7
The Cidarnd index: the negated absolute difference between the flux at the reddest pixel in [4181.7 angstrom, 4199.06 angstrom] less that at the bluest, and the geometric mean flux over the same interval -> -22.2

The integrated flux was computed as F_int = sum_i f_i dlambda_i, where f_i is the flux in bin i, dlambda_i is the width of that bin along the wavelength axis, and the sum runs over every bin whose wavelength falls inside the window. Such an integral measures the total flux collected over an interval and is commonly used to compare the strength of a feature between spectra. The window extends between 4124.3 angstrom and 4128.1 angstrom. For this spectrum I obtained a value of 47.4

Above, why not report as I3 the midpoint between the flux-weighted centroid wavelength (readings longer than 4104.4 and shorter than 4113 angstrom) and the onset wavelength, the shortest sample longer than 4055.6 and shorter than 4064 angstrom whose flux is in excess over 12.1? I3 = 4082.4 angstrom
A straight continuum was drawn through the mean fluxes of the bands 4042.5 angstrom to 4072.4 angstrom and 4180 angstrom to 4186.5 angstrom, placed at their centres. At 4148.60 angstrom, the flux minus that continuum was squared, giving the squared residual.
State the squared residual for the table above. 0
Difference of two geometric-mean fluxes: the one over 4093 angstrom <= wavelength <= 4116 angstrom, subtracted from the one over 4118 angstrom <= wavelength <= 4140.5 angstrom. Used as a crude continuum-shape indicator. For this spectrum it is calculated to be 1.0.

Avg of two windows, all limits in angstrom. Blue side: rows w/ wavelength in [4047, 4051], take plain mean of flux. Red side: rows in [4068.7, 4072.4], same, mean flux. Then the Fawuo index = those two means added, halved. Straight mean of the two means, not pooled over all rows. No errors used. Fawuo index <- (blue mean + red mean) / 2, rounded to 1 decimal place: 12.3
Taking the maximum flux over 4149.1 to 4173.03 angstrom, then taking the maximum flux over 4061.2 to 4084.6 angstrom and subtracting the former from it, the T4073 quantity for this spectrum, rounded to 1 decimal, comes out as -0.4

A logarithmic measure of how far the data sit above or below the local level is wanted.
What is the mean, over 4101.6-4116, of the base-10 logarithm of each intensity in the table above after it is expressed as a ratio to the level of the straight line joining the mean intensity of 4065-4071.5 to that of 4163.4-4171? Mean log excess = -0.04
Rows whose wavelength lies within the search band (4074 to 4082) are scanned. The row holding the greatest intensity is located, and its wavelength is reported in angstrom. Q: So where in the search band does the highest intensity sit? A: 4081.33 angstrom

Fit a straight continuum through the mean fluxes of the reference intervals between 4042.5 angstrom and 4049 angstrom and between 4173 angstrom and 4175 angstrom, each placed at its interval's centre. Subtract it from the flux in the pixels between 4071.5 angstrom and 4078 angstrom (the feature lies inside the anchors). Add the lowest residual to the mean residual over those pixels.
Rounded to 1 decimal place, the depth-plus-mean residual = 2.4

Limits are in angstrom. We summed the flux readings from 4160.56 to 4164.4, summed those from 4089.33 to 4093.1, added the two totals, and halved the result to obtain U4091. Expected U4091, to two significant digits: 52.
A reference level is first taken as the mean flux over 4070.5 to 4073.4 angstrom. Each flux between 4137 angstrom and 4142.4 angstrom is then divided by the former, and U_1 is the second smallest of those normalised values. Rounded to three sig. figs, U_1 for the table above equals 0.867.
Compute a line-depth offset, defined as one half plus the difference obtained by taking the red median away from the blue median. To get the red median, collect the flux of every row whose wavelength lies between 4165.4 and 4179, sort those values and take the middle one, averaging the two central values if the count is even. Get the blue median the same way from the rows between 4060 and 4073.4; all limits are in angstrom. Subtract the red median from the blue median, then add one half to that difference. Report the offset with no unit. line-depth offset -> 1.0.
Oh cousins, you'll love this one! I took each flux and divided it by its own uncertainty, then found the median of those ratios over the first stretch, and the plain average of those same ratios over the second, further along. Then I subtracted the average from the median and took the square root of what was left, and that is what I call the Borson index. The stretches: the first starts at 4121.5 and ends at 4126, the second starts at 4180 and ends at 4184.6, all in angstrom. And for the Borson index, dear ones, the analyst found 1.4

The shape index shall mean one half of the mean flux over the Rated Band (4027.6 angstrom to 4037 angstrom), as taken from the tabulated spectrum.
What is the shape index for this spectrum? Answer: 6.0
